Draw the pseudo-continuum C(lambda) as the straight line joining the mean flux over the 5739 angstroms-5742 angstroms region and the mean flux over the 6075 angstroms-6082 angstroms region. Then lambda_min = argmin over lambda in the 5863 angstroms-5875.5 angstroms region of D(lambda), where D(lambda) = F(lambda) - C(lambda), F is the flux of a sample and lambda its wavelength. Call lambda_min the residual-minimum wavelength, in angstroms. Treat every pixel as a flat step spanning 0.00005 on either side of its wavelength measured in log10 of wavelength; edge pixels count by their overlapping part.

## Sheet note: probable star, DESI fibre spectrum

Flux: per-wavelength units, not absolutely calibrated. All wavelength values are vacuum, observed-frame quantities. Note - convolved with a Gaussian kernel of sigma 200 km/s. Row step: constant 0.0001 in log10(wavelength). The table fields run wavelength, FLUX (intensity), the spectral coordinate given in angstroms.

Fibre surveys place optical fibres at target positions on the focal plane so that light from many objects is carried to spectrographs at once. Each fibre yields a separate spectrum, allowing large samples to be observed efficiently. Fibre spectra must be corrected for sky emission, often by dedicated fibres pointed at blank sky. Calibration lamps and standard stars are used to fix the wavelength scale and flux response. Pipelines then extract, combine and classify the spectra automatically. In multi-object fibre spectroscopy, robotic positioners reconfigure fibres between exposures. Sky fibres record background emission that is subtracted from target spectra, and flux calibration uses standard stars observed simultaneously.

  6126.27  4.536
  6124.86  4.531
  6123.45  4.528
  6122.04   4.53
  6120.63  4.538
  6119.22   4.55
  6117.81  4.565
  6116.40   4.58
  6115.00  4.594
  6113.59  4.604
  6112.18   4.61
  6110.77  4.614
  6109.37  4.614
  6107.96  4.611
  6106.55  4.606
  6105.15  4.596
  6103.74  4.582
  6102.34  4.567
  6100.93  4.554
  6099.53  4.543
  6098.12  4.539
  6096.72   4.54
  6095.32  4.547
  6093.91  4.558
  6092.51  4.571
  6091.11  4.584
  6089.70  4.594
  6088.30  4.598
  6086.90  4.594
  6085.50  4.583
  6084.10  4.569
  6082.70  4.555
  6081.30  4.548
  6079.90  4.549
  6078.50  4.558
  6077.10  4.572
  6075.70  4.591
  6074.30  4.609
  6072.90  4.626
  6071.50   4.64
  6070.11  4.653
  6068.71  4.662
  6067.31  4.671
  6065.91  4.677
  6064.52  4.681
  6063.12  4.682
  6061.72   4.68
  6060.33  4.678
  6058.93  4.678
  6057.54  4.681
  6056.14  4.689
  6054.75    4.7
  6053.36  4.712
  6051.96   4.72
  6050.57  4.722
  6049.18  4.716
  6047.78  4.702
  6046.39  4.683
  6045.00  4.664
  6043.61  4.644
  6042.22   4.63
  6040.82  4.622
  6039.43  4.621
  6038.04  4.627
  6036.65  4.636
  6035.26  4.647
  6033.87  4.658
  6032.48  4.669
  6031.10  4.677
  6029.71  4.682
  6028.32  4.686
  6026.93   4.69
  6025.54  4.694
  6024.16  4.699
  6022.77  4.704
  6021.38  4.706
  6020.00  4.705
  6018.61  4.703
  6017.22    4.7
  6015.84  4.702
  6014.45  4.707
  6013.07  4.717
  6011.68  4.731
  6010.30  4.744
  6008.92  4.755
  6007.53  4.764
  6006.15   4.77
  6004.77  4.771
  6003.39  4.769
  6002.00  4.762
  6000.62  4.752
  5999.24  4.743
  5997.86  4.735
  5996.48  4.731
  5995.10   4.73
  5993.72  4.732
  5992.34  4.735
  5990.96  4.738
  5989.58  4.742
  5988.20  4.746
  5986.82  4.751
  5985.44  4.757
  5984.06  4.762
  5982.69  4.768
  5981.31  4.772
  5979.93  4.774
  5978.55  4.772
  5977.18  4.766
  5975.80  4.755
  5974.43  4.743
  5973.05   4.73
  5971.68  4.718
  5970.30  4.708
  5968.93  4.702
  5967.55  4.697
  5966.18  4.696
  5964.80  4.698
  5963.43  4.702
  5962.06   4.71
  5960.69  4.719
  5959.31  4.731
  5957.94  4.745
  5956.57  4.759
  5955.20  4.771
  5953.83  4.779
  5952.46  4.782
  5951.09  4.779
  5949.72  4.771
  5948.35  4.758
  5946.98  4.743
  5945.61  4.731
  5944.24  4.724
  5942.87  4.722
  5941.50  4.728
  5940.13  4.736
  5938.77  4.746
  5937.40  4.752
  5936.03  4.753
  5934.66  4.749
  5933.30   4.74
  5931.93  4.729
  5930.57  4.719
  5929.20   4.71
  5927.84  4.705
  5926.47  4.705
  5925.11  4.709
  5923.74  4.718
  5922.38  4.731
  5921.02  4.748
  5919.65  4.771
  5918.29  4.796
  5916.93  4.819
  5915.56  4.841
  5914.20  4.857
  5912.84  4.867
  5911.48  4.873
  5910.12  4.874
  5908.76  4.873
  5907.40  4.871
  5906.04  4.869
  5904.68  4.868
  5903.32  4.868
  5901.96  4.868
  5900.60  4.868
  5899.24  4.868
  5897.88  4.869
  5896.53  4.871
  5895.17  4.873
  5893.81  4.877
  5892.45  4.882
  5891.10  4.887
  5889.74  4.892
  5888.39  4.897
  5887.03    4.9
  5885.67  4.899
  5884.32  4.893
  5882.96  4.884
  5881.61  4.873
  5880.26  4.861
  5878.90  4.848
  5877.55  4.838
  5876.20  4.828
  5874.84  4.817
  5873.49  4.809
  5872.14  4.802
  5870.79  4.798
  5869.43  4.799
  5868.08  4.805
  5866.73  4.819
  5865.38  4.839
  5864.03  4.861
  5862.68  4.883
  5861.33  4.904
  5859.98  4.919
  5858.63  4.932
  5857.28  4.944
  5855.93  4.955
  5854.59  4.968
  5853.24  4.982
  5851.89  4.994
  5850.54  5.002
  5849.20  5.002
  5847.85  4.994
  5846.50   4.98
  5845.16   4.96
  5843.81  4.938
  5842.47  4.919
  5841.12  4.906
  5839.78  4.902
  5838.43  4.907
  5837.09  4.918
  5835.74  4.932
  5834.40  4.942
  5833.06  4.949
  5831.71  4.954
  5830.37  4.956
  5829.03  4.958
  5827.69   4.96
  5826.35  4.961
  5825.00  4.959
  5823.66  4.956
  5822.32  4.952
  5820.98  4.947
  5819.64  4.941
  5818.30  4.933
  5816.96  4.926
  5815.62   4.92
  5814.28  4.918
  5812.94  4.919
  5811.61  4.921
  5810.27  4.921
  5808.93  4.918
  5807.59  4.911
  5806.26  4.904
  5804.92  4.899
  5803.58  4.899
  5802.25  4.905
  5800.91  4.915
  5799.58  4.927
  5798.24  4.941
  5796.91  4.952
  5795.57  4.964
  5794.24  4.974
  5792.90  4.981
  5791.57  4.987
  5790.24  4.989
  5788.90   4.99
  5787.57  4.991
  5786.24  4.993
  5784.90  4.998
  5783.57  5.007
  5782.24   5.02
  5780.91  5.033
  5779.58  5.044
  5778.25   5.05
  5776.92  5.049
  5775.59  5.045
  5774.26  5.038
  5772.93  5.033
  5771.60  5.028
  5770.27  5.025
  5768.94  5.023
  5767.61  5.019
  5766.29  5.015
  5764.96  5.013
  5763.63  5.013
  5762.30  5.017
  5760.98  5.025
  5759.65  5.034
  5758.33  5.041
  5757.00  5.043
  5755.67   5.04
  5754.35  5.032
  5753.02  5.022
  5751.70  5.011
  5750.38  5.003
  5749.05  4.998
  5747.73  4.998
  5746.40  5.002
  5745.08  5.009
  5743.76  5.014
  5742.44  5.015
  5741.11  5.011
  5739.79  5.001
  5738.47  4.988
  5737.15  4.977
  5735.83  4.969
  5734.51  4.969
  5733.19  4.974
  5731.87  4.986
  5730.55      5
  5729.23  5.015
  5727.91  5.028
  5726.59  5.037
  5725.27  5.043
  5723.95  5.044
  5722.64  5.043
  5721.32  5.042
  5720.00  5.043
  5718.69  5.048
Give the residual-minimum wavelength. 5869.43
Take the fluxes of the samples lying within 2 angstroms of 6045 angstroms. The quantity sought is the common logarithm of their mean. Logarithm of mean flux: 0.669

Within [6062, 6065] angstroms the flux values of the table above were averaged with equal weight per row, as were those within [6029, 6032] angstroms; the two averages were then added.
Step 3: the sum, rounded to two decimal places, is 9.36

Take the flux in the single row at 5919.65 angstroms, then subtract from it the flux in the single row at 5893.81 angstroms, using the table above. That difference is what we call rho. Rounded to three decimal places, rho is -0.106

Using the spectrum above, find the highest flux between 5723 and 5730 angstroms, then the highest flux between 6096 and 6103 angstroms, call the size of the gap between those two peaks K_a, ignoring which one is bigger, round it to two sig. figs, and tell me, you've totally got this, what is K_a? 0.48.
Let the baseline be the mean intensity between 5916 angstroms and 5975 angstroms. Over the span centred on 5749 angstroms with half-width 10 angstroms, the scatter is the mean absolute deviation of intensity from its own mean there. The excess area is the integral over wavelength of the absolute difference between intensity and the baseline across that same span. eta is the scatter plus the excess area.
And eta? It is 5.6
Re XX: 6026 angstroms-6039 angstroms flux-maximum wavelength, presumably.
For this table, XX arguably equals 6026.93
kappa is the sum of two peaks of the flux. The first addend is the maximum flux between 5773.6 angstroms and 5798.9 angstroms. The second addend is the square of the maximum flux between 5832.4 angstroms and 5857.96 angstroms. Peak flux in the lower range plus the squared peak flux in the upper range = 30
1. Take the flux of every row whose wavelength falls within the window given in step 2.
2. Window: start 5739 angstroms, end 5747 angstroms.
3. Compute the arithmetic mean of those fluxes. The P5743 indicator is 5.01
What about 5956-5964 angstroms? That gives 4.73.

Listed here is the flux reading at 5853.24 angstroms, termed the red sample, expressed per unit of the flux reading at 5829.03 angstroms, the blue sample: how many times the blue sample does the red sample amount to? 1.00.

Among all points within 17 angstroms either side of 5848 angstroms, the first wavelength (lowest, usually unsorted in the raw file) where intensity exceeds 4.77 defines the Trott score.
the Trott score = 5831.71 angstroms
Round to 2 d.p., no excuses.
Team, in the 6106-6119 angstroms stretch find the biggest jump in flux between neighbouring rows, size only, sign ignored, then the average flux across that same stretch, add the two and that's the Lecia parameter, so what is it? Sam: 4.61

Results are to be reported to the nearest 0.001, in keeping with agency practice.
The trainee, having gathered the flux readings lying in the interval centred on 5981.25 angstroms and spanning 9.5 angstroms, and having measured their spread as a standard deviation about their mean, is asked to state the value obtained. 0.006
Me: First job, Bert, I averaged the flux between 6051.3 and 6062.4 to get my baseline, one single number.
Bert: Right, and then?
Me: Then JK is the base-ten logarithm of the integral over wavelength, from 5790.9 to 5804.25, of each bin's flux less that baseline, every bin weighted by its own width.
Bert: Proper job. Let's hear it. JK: 0.53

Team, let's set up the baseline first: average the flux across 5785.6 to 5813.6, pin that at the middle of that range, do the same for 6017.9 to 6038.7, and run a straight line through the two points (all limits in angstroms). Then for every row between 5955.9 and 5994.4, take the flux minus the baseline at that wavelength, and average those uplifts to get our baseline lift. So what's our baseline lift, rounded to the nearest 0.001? -0.004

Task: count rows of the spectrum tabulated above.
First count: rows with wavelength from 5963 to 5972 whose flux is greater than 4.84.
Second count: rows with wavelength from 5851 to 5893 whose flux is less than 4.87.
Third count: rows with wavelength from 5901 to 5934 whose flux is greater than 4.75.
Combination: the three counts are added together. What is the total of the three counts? 27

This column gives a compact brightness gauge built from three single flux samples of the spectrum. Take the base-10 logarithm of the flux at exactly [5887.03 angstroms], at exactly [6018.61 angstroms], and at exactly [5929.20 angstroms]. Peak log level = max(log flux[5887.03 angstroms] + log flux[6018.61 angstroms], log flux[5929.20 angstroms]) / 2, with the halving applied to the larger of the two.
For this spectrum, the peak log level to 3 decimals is 0.681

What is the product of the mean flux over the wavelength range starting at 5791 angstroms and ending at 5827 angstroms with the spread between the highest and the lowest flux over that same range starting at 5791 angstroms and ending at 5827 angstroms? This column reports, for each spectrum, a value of 0.4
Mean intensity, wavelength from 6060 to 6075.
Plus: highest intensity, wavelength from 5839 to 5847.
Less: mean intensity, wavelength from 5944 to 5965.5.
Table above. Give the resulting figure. 4.90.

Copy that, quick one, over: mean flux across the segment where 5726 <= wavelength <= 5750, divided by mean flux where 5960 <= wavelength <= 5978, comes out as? 1.06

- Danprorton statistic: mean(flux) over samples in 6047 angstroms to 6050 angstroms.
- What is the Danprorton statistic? 4.71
